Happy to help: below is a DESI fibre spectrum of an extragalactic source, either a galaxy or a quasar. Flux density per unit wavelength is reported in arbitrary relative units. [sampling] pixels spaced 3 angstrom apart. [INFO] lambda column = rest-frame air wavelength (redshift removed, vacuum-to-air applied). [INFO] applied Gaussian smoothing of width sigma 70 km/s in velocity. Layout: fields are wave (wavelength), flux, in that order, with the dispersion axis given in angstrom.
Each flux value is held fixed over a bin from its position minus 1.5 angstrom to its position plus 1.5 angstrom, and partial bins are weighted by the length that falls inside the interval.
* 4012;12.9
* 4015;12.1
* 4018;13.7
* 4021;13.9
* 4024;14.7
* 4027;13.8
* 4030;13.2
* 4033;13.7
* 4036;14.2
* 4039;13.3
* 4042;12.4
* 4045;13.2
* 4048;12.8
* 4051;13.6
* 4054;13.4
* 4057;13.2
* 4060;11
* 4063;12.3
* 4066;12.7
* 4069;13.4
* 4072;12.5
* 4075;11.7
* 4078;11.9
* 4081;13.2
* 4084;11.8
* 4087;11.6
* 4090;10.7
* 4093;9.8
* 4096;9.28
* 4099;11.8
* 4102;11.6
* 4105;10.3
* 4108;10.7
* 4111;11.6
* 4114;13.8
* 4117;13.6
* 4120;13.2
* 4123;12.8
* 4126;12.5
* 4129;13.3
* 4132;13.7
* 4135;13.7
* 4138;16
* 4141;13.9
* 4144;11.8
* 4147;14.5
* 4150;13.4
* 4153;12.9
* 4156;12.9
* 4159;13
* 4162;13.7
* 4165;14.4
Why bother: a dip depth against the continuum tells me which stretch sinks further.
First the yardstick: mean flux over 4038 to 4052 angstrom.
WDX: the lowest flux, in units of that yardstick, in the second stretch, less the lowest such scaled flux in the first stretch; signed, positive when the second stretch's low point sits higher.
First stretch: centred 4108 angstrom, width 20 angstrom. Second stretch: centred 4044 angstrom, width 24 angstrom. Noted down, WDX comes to 0.16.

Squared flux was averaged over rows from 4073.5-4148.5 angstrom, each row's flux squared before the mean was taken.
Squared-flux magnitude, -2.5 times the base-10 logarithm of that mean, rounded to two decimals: -5.48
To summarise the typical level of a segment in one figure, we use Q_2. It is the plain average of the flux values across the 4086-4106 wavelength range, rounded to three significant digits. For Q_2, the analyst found 10.7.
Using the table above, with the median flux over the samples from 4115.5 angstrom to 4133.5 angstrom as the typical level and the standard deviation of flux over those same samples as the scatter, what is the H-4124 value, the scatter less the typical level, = -12.8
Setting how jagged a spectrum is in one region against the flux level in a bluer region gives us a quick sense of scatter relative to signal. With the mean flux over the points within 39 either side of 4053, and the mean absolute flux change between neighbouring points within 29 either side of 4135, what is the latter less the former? -11.9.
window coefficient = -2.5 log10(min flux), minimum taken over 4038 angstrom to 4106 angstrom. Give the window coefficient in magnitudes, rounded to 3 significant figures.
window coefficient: -2.42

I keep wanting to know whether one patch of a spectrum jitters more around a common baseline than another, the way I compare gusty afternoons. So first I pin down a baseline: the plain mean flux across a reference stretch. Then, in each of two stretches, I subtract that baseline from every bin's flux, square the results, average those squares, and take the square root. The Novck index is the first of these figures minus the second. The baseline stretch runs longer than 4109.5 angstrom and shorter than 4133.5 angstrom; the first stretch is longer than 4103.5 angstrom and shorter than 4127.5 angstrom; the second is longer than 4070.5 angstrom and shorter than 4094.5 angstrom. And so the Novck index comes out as -0.27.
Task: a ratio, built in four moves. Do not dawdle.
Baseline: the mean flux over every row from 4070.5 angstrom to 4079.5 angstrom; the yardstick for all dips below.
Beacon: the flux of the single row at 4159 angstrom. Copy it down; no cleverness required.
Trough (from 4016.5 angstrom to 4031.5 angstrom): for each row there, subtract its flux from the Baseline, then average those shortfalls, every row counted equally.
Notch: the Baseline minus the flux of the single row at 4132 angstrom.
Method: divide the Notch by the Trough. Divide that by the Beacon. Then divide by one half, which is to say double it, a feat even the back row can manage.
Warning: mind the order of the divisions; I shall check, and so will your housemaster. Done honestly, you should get 0.1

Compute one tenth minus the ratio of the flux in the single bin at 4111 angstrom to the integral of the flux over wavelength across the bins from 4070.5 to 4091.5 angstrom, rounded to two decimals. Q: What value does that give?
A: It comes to 0.05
